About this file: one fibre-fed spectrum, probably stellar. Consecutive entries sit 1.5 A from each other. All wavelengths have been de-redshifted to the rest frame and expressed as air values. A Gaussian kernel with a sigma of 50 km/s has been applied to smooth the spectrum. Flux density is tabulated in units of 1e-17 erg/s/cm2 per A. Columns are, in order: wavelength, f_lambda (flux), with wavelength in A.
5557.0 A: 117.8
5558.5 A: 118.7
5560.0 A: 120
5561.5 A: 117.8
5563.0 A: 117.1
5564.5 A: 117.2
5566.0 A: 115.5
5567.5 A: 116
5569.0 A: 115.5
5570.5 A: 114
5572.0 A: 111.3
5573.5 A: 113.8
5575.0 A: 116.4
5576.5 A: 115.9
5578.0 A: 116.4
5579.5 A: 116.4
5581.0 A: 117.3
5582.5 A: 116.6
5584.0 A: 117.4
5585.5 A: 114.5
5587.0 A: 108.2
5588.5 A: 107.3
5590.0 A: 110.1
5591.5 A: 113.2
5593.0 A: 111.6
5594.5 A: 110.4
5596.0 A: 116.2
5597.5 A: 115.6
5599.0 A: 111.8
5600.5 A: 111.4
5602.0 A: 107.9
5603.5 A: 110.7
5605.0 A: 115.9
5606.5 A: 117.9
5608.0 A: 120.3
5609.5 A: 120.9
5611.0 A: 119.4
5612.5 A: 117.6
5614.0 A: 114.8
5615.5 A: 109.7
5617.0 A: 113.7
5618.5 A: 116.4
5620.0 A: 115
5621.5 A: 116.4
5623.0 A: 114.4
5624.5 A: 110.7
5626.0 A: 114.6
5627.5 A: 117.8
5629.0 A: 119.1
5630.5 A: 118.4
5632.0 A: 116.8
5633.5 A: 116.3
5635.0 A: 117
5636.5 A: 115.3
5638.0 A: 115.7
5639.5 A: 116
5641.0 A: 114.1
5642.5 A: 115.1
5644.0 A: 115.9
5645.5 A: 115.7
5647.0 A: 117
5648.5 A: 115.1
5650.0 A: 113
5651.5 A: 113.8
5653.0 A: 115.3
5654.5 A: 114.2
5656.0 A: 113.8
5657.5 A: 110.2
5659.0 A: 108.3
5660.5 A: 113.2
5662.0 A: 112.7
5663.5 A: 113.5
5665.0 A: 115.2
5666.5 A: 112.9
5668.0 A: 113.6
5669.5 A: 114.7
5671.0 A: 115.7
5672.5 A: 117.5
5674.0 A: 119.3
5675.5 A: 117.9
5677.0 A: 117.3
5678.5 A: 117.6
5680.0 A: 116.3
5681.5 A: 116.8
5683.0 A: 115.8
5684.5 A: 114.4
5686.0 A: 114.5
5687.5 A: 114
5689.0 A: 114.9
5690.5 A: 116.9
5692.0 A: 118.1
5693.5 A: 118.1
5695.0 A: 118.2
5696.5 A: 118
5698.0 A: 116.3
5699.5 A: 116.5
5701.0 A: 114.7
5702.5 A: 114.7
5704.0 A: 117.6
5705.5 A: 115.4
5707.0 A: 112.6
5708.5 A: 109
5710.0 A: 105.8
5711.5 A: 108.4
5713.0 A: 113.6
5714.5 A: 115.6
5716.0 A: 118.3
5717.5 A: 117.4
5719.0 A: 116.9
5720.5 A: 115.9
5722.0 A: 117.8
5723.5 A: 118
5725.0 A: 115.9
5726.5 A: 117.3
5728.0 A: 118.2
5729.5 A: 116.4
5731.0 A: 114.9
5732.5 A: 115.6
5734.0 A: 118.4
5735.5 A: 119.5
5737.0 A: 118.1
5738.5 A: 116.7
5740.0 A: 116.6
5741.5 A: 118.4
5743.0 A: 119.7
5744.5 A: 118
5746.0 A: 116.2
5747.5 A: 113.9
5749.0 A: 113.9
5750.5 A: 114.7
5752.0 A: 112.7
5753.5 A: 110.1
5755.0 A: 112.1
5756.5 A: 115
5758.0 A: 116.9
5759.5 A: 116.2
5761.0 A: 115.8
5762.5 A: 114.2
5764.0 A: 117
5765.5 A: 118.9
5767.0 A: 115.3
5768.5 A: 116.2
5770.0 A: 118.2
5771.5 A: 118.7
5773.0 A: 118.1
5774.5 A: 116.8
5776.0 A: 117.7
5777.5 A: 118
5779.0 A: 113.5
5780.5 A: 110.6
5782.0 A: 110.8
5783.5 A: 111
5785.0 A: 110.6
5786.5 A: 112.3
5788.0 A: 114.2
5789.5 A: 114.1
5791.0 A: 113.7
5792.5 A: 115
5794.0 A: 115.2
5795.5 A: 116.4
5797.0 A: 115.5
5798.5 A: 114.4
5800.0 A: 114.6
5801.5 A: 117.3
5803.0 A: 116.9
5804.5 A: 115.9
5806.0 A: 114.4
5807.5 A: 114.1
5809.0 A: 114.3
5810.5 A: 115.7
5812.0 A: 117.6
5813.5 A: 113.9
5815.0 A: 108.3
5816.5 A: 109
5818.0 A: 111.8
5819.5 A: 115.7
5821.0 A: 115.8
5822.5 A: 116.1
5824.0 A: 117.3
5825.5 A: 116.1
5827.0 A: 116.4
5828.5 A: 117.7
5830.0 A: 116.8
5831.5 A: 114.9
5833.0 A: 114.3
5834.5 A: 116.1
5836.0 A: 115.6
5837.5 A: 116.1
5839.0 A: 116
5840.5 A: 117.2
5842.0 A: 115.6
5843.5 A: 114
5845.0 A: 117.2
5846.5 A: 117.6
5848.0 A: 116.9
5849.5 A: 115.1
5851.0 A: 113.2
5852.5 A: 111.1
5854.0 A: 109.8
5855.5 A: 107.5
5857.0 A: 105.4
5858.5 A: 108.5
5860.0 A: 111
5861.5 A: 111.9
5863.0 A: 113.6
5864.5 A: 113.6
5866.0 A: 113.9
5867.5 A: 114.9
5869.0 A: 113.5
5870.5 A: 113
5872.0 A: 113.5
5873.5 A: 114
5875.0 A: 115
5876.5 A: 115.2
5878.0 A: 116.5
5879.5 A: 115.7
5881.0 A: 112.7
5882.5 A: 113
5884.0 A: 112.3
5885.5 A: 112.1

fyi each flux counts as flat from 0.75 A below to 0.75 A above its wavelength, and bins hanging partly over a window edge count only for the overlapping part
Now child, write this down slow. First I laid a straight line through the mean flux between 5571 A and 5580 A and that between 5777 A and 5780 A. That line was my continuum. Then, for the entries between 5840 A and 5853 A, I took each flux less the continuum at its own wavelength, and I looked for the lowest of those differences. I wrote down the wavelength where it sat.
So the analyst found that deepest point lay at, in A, 5852.5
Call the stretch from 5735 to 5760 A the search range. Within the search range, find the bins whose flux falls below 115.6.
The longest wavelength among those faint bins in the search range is 5756.5 A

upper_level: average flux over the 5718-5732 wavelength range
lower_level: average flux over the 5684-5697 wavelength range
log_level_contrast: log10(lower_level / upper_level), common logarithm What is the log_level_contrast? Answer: -0.0017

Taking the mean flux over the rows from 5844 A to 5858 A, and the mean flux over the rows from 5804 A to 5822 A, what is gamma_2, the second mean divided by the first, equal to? 1.01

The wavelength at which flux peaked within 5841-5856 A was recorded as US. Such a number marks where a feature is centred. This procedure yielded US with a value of 5846.5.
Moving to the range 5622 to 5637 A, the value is 5629.0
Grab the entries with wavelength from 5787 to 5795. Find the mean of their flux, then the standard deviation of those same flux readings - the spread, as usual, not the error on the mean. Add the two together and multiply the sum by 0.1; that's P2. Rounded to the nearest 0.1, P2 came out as 11.5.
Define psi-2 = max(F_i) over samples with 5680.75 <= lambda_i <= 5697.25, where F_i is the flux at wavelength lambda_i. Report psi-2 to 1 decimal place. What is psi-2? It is 118.2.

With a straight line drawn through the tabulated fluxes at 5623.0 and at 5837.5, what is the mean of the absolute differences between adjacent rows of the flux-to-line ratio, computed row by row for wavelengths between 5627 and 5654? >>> 0.0096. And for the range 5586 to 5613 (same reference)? 0.0206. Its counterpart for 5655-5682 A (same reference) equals 0.0134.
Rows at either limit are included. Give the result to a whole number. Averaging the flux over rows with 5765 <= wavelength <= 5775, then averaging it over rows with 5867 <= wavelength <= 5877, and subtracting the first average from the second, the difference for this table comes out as -3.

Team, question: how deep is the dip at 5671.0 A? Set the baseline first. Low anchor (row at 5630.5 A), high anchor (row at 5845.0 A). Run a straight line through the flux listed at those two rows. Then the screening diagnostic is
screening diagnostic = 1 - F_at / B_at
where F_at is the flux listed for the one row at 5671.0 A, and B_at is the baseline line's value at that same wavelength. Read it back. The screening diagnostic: 0.021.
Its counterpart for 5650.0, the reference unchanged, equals 0.045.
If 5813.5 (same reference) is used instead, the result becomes 0.030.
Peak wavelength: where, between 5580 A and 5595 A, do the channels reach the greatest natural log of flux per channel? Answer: 5584.0 A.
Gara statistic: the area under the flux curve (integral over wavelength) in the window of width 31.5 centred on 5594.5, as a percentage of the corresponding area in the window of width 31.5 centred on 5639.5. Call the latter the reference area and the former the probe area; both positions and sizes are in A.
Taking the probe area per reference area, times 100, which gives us 99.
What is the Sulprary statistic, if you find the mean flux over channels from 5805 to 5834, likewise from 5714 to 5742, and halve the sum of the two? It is 116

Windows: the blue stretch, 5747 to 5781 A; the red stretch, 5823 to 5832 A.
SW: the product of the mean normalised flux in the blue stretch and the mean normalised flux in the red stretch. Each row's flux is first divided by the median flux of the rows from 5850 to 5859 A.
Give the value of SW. 1.13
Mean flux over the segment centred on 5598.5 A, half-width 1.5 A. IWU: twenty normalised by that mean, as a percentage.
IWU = 17.6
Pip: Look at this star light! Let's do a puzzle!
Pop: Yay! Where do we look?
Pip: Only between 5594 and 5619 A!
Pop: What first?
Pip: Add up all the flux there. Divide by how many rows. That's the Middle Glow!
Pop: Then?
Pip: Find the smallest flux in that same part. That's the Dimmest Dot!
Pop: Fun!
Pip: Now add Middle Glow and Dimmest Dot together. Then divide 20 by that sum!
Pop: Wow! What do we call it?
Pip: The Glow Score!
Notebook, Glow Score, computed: 0.0898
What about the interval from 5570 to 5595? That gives 0.0905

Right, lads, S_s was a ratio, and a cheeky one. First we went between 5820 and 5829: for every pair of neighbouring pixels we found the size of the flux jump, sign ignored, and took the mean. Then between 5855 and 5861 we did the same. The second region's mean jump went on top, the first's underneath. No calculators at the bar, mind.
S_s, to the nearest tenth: 3.0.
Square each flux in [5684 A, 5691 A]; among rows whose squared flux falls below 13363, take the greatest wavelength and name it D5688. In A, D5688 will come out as 5689.0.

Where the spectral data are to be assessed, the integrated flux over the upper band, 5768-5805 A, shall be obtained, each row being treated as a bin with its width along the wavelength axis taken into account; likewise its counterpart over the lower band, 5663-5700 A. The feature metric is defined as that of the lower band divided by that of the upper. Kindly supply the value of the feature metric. 1.01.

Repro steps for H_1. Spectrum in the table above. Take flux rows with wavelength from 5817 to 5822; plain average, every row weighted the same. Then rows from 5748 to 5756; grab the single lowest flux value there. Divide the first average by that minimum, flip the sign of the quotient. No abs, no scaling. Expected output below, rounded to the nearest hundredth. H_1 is -1.04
